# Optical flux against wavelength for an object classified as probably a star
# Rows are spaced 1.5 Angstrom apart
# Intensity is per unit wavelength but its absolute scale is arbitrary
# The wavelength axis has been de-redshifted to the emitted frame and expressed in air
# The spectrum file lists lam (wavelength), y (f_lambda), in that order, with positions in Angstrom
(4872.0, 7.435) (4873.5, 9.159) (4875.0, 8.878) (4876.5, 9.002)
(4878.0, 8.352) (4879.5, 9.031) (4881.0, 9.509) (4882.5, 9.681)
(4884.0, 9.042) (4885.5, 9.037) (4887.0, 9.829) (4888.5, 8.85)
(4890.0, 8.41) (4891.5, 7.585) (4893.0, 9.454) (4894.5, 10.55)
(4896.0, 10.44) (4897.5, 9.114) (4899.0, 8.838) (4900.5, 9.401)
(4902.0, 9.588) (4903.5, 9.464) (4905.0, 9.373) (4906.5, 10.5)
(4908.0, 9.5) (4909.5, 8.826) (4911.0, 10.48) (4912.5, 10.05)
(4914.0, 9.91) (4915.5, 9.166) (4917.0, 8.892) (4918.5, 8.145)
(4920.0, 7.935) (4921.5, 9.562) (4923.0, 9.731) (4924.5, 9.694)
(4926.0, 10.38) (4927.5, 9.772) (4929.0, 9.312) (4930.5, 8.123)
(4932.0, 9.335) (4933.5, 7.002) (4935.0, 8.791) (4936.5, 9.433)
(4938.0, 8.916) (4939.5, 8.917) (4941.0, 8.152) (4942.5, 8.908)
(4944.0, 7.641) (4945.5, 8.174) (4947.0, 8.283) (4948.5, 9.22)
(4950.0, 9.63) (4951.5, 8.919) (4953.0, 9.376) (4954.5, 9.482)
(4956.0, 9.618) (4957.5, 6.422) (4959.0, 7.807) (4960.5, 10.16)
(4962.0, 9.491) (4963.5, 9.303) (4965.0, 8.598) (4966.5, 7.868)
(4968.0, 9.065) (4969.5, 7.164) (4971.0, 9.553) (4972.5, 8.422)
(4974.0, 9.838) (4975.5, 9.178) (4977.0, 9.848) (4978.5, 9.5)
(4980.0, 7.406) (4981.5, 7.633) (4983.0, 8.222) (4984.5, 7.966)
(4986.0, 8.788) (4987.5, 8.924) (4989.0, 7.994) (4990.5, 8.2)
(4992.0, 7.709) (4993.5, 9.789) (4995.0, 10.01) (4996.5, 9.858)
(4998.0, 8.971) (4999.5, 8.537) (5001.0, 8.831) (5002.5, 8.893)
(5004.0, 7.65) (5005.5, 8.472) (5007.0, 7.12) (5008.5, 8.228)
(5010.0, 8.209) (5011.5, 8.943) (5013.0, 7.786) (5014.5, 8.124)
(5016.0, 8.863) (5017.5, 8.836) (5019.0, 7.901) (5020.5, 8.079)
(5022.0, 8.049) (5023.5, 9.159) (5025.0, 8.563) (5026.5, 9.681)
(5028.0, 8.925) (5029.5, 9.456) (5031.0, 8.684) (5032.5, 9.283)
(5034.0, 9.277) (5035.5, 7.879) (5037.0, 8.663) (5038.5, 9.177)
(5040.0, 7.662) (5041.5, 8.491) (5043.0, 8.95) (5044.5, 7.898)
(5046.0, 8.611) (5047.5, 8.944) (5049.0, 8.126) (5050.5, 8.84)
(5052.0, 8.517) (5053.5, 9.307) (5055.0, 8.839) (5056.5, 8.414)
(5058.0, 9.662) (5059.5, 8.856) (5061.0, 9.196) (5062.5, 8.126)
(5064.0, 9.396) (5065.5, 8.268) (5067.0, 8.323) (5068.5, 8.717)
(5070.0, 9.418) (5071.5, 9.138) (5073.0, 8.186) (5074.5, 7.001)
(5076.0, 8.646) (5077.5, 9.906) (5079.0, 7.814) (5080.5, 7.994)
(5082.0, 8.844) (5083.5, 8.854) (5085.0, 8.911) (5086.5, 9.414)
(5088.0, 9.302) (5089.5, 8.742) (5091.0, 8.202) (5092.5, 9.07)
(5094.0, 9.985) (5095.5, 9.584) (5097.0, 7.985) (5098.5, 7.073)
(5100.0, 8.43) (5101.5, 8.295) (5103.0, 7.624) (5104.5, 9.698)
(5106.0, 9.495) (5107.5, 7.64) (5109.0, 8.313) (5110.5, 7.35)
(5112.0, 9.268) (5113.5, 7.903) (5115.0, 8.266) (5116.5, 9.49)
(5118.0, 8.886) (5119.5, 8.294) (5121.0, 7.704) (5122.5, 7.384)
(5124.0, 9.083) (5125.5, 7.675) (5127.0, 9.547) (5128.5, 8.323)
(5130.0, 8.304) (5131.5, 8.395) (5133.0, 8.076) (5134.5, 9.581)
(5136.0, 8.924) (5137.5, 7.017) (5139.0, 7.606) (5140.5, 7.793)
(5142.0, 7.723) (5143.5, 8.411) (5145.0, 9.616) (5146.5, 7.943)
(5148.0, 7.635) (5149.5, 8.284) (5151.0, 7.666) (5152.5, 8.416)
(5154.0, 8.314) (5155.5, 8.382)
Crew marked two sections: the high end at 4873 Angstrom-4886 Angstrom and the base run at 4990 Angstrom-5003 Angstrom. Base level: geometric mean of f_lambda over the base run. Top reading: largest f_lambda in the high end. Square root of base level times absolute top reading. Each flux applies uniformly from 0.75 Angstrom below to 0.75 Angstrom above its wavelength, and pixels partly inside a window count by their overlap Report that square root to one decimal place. 9.3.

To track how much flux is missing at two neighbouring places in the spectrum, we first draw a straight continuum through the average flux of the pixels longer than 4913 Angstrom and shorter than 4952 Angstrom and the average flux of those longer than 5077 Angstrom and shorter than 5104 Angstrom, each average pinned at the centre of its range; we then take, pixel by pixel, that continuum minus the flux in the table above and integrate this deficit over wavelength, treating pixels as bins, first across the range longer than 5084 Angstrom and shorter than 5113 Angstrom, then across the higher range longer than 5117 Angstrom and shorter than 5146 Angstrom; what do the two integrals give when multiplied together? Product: 1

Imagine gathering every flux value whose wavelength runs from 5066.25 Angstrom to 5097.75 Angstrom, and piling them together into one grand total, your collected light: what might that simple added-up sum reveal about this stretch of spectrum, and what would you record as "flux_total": 184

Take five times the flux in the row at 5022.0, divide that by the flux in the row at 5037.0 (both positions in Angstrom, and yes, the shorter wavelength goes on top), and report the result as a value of 4.6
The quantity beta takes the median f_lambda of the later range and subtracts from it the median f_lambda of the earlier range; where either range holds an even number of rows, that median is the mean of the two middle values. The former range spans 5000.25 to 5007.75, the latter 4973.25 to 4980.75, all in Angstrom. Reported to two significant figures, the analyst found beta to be -1.0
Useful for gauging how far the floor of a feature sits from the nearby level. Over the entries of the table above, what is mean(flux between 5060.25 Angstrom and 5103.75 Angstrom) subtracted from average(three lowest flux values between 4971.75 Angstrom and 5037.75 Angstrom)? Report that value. -1.2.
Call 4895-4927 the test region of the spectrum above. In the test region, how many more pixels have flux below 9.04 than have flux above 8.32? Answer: -14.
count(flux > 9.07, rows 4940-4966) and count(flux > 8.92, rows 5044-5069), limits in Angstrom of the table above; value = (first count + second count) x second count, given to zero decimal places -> 65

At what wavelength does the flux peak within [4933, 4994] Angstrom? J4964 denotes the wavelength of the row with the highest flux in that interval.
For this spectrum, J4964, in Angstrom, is 4960.5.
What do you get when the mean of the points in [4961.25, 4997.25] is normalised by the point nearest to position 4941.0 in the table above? 1.08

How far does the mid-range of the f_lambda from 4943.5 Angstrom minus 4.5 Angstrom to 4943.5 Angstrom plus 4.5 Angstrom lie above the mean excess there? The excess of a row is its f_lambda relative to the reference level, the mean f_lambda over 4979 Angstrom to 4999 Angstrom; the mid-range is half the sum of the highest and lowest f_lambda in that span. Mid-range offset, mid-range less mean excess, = 8.51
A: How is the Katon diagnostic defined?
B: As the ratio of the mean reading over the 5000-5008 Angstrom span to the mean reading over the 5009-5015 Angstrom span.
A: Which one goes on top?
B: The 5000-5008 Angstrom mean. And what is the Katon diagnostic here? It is 0.99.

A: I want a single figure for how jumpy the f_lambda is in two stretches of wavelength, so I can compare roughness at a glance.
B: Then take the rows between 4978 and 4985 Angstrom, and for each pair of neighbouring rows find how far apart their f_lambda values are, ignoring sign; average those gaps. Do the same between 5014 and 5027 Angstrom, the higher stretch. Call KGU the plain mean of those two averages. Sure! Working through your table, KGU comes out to 0.69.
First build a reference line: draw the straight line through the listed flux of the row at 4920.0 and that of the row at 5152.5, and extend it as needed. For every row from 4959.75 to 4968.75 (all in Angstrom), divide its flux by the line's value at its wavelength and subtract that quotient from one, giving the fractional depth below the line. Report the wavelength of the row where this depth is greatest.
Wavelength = 4966.5 Angstrom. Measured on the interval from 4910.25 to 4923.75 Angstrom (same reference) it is 4920.0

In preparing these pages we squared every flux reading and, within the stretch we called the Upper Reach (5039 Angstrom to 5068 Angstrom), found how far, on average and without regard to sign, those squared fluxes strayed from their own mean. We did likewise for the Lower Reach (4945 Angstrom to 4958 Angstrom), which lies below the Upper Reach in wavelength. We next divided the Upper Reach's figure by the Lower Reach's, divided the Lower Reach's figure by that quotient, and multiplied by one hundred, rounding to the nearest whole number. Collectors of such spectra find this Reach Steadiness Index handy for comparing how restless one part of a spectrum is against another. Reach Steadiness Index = 2224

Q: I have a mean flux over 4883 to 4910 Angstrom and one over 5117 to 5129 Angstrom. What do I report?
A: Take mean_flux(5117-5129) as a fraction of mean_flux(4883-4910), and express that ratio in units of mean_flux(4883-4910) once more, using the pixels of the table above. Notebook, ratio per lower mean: 0.096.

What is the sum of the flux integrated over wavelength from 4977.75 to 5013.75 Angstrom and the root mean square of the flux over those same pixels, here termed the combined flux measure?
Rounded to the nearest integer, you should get 314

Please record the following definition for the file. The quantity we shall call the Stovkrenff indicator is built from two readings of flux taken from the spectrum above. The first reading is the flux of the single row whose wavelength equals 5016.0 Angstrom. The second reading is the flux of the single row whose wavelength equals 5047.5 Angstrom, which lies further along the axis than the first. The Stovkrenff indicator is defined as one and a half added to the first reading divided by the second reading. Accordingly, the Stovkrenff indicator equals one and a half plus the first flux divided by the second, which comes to 2.49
